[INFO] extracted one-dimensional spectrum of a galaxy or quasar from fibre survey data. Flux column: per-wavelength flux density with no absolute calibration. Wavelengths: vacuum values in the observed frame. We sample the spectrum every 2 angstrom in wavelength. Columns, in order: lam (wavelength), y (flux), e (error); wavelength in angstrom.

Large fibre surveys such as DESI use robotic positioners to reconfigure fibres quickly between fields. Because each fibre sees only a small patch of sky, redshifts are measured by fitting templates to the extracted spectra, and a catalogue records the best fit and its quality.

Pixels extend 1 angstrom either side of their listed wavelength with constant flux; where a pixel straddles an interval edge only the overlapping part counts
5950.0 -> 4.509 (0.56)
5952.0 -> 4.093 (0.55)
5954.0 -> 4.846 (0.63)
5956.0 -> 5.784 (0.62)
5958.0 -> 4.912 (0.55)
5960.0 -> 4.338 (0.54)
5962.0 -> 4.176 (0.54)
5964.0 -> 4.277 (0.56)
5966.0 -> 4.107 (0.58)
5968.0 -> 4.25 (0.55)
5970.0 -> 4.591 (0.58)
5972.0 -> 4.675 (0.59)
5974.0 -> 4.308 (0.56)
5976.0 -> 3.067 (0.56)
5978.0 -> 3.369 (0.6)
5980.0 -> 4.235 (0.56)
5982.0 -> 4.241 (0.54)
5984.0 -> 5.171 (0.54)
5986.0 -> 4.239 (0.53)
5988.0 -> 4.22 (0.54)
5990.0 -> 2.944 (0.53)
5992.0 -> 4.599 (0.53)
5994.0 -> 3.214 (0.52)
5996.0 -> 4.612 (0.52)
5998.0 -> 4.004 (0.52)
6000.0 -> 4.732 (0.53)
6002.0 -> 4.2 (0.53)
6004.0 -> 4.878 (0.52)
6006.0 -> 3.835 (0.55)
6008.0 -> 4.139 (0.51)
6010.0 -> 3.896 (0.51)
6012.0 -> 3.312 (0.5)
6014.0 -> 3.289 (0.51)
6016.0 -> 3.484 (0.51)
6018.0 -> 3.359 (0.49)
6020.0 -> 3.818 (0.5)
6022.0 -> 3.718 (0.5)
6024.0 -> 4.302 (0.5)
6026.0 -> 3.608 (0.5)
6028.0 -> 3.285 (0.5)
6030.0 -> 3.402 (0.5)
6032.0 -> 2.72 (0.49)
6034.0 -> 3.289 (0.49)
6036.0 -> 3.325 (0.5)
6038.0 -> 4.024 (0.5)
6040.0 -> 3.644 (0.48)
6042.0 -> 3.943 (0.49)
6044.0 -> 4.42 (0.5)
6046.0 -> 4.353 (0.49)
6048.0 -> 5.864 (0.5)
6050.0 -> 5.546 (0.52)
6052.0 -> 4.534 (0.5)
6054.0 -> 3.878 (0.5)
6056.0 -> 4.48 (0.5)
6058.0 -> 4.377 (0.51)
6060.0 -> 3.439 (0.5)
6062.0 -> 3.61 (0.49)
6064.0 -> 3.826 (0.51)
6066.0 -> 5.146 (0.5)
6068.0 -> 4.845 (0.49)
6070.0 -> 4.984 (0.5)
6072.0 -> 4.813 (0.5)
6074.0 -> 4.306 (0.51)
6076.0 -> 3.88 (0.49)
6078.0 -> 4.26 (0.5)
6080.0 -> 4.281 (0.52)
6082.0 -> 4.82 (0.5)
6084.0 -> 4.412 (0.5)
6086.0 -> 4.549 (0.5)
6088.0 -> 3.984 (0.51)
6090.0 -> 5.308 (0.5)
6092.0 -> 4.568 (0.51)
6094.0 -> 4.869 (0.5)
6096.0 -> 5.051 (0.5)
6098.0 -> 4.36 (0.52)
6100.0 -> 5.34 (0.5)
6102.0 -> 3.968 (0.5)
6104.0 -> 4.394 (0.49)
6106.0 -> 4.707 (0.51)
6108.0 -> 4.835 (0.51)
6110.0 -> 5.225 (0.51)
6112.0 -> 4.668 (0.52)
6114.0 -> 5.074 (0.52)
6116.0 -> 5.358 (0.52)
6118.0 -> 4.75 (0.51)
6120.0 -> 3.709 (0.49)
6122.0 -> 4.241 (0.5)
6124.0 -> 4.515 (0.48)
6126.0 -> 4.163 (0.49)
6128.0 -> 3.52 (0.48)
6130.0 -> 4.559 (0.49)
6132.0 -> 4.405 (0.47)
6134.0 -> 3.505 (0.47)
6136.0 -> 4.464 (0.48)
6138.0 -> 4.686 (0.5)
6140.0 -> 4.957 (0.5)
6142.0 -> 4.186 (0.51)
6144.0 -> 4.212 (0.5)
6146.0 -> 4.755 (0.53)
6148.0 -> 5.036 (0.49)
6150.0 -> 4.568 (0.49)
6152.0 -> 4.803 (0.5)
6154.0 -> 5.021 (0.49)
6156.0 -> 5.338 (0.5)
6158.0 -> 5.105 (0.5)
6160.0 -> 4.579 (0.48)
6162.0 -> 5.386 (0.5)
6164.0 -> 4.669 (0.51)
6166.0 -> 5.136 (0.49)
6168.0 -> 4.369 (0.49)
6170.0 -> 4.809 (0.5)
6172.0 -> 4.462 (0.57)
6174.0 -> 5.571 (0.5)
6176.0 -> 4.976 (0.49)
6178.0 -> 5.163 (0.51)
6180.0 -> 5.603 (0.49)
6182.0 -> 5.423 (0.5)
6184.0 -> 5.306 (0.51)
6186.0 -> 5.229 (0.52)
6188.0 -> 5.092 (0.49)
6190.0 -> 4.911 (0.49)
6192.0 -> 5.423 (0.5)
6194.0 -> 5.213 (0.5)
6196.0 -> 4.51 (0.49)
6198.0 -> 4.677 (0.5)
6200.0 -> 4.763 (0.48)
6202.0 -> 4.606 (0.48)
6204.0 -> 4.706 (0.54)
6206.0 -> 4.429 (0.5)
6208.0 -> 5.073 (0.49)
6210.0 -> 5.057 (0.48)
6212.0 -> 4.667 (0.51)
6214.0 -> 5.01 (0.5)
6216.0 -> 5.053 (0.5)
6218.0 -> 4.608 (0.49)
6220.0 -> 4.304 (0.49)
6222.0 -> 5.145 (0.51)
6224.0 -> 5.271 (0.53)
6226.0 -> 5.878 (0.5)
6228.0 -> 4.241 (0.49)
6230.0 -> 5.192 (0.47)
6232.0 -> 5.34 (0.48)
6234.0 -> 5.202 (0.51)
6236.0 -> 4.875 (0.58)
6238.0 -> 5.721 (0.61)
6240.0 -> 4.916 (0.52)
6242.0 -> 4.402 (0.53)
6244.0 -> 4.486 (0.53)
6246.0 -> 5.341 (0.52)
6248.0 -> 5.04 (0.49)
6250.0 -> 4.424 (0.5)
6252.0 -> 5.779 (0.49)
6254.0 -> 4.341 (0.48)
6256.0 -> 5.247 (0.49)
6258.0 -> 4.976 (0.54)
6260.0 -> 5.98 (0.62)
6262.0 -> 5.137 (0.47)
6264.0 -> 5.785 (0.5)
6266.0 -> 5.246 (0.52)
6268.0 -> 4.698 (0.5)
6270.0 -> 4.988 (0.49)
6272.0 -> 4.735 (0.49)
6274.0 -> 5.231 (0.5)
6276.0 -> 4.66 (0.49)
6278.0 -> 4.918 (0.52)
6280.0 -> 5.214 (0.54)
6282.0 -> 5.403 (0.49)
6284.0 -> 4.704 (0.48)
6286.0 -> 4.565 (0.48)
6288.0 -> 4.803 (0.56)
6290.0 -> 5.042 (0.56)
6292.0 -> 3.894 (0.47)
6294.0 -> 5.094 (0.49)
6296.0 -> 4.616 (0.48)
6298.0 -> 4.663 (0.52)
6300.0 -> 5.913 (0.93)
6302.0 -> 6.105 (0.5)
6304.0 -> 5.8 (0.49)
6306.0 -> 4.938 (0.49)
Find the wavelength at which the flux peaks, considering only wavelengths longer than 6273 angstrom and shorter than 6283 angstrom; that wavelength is 6282.0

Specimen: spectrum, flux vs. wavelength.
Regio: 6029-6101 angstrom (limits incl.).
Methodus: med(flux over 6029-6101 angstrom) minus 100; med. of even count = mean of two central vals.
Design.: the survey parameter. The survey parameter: -95.6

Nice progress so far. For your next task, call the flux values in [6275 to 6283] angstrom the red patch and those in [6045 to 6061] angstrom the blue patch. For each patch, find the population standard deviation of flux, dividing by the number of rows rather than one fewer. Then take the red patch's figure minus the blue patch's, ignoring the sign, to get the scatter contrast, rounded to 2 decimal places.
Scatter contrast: 0.46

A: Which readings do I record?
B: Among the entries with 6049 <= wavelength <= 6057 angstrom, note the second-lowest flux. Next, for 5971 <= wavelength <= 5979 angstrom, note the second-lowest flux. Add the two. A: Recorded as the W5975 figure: 7.8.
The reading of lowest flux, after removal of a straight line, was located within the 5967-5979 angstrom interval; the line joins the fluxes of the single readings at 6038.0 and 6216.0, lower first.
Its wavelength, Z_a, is 5976.0 angstrom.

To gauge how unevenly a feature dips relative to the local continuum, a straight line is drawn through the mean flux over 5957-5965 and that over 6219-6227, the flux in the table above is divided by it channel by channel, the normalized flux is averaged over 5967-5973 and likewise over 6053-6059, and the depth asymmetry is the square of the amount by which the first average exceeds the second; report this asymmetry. 0.011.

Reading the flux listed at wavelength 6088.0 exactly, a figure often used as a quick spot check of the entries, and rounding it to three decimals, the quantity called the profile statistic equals 3.984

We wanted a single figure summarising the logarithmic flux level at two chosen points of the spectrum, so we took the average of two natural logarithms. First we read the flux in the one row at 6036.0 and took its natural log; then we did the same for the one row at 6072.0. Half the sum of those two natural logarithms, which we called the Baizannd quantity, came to 1.39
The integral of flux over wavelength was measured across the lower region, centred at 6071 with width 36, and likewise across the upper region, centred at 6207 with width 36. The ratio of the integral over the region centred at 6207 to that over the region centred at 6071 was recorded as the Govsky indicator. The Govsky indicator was 1.12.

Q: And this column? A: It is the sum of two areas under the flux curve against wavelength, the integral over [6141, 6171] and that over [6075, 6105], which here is 280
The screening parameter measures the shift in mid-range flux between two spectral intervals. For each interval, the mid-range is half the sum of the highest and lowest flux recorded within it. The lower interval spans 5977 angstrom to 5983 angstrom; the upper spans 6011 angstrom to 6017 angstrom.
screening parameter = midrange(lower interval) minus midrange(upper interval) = 0.42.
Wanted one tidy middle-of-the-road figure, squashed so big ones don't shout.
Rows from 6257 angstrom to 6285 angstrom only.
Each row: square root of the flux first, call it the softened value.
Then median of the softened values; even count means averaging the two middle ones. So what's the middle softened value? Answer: 2.25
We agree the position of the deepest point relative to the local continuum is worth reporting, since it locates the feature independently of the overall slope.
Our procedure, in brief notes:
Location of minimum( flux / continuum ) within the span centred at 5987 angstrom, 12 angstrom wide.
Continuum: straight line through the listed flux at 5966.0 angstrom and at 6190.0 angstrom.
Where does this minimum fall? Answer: 5990.0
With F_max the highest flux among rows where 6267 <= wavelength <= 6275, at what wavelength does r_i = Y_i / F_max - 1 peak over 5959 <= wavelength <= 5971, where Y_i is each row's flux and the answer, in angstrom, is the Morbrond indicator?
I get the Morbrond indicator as 5970.0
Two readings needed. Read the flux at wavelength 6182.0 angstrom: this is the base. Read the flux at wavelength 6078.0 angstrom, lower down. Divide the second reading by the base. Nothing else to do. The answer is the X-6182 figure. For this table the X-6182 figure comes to 0.79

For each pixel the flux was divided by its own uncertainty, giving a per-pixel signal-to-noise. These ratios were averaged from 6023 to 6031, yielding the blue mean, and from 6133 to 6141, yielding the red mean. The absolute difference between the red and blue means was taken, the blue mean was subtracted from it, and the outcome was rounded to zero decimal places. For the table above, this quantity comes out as -6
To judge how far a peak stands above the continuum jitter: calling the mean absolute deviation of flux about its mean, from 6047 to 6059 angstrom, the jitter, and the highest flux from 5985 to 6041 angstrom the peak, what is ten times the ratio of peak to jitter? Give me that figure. 79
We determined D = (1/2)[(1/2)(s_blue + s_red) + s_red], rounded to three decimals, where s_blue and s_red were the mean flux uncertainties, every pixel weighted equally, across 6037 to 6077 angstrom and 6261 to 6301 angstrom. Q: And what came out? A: 0.518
